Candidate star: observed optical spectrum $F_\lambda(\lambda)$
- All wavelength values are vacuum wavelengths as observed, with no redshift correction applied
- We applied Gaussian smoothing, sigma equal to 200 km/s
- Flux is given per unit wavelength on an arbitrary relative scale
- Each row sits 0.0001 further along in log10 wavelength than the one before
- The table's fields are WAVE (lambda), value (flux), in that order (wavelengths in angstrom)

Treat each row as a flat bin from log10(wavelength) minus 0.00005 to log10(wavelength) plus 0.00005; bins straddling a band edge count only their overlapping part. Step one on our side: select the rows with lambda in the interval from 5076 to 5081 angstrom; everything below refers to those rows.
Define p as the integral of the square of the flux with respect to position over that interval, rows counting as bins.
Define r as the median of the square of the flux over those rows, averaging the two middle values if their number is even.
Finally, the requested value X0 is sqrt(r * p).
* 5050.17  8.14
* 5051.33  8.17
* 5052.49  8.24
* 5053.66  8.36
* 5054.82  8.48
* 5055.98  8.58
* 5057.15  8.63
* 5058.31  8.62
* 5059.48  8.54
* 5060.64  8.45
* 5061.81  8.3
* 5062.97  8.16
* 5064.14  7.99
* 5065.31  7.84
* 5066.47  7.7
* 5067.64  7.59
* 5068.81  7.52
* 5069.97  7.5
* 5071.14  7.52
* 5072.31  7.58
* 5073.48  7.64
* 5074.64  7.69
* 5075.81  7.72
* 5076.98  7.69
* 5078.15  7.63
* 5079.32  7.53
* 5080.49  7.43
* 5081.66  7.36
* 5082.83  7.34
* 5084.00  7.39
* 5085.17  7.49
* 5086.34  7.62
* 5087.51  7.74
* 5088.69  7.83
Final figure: 129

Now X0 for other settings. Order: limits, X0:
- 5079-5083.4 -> 115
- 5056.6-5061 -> 154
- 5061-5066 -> 146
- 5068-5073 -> 127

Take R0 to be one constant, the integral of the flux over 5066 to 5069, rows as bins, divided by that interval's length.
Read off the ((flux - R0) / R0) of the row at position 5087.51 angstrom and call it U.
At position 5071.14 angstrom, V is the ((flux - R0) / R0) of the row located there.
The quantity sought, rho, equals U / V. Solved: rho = -1.9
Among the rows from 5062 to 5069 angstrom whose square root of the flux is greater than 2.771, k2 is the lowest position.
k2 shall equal 5062.97 angstrom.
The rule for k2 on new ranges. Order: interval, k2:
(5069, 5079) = 5074.64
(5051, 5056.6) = 5051.33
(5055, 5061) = 5055.98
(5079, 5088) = 5087.51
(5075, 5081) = 5075.81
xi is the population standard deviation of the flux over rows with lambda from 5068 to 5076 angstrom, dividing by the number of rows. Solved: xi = 0.08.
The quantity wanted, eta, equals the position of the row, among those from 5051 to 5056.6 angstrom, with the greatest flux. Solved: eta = 5055.98 angstrom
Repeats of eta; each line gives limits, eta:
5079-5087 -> 5086.34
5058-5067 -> 5058.31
